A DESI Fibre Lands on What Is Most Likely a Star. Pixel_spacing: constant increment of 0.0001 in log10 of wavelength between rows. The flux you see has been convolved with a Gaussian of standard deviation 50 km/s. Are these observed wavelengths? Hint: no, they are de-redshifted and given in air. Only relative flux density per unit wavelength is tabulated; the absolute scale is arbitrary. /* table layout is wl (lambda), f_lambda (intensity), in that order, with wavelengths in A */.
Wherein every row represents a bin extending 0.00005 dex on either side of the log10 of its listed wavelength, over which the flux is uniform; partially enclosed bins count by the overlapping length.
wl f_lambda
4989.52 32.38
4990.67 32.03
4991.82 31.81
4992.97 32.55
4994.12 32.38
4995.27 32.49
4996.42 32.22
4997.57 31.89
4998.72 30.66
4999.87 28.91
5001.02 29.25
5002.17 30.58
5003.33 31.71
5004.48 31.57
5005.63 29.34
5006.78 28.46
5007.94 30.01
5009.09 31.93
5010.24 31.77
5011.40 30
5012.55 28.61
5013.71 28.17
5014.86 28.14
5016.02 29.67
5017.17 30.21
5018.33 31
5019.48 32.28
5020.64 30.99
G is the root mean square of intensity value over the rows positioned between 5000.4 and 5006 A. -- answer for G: 30.5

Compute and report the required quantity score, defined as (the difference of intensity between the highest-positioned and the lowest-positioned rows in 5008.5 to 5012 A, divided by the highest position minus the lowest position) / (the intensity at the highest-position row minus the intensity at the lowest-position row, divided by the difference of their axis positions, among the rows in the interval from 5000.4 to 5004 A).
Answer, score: -0.8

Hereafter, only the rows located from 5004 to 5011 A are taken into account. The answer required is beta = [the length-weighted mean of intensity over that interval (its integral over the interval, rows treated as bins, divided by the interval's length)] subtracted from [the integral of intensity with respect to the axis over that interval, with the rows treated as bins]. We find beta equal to 183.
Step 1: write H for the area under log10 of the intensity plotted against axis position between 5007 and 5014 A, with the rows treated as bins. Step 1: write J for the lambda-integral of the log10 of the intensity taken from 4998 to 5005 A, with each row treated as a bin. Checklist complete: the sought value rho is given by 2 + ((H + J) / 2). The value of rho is 12.4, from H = 10.3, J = 10.38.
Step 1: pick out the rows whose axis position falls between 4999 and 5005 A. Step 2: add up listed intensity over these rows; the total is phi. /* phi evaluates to 152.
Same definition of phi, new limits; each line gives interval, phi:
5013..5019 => 147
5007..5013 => 152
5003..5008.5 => 151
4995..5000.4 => 156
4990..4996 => 161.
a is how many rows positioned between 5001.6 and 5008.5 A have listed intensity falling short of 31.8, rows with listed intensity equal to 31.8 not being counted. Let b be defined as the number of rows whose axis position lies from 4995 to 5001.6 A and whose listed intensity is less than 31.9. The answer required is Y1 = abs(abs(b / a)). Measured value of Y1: 0.67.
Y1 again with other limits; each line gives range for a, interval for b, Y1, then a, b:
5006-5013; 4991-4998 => 0.40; 5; 2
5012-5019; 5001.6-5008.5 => 1.00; 6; 6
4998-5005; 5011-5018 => 1.00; 6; 6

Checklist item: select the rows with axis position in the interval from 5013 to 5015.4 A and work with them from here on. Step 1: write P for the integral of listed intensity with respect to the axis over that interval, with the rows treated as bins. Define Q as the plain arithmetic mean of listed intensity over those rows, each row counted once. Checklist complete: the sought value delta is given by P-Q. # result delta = 39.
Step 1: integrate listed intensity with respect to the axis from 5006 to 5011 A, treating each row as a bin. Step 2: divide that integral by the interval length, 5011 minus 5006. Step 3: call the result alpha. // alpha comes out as 30.5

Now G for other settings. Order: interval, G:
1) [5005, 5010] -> 30.0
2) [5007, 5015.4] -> 29.8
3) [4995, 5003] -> 30.9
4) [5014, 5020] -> 30.3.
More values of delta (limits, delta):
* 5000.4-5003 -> 48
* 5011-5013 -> 29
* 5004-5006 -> 31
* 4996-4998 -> 32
